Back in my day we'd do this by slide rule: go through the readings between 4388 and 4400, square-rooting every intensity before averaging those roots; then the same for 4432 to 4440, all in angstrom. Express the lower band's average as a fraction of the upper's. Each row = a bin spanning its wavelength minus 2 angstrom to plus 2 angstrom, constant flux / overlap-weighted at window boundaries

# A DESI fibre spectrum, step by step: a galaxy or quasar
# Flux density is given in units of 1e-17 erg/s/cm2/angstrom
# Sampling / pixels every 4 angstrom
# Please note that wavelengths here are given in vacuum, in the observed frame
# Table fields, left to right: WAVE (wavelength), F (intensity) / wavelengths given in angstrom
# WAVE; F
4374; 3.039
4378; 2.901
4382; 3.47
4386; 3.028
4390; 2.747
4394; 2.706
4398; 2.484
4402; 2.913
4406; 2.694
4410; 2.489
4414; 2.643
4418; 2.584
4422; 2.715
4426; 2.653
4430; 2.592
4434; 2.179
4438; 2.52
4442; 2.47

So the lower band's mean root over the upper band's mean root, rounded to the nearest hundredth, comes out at 1.06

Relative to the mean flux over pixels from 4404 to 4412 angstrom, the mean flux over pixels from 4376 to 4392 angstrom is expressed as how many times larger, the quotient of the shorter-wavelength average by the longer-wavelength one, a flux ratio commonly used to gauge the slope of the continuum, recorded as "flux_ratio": 1.17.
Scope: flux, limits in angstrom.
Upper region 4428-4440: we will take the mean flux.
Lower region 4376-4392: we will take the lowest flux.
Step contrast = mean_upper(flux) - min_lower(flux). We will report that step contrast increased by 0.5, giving 0.18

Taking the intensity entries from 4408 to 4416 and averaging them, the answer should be 2.57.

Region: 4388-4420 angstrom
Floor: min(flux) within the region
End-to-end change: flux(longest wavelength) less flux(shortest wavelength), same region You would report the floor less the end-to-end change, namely 2.65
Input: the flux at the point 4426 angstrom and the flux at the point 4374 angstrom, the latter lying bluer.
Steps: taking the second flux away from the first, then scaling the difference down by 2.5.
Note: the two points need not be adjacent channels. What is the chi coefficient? -0.15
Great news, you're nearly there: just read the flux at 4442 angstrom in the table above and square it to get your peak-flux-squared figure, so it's 6.1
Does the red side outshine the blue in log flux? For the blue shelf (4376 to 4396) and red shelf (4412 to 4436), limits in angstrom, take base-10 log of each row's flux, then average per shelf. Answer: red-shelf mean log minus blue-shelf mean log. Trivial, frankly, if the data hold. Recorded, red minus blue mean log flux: -0.064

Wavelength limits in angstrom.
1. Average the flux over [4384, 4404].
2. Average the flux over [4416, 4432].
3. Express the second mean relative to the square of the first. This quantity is 0.34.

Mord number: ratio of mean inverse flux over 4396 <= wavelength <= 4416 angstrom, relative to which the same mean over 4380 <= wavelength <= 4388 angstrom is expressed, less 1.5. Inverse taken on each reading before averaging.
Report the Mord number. -0.685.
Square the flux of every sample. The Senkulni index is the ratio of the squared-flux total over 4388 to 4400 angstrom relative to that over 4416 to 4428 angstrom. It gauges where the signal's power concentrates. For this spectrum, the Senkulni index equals 1.00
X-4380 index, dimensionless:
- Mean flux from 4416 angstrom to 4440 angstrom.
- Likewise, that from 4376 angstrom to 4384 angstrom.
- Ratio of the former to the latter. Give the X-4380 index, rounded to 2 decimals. 0.80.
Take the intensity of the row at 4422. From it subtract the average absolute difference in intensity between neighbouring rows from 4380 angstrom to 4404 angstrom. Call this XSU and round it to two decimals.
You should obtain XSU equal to 2.43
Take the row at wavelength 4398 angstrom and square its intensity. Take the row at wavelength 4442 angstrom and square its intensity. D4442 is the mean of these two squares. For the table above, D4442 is 6.1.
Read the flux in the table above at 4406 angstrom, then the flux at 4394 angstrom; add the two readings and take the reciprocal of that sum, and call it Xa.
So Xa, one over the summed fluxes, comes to 0.185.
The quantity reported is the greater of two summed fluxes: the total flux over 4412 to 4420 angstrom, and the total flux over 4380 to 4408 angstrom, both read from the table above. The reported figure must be 20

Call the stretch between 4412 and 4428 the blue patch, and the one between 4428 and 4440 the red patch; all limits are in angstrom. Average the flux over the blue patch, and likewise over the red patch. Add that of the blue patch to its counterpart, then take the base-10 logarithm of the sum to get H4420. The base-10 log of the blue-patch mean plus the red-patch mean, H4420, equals 0.706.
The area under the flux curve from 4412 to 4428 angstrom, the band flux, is 42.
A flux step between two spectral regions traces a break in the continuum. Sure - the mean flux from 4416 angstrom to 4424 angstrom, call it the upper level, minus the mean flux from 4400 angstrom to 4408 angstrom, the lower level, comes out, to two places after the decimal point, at -0.15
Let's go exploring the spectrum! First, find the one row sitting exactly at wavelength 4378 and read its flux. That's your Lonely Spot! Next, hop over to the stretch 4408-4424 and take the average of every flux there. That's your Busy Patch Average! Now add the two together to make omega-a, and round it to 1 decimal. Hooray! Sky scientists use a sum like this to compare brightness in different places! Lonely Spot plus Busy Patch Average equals 5.5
